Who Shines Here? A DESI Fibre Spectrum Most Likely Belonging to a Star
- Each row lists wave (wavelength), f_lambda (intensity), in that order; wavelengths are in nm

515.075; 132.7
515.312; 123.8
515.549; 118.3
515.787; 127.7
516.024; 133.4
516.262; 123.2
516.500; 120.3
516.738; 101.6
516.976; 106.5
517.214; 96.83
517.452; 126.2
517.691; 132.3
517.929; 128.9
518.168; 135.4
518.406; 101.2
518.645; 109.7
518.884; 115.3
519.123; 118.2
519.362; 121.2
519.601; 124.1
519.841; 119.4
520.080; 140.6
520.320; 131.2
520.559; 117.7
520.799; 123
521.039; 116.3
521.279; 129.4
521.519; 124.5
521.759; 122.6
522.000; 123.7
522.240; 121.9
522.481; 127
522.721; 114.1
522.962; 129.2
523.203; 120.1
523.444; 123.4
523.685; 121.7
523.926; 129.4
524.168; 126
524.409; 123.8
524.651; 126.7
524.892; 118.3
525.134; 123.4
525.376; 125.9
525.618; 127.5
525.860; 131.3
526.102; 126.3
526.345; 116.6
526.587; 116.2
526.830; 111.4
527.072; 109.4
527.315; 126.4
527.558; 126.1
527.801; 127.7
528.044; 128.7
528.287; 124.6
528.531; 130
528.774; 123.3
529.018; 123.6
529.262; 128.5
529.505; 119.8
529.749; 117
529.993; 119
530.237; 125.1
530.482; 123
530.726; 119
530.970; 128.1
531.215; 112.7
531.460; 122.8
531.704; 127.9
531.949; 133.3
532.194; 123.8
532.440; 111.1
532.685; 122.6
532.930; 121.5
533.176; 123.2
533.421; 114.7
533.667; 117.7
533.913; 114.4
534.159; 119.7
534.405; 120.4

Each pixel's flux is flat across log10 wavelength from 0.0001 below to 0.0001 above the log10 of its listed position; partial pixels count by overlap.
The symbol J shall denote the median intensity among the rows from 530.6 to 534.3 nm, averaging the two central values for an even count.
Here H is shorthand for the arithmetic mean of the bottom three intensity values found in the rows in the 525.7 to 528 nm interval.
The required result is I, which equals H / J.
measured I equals 0.92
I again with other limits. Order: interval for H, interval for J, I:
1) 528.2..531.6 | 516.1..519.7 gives 0.97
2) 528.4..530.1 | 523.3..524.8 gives 0.95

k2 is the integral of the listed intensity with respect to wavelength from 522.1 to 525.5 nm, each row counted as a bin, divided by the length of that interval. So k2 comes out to 124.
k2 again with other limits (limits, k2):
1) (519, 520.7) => 125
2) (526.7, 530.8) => 123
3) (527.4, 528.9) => 127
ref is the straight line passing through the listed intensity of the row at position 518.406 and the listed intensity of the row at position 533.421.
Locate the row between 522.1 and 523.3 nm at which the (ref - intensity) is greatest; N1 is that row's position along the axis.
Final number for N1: 522.721 nm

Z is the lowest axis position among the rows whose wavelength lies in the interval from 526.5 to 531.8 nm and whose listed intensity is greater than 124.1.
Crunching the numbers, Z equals 527.315 nm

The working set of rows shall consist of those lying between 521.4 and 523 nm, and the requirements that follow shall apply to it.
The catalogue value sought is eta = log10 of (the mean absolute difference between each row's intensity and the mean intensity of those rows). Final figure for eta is 0.51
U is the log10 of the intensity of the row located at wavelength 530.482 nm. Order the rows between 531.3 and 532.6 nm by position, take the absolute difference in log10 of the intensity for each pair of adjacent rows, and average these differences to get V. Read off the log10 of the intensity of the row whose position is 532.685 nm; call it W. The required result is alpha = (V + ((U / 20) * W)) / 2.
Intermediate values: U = 2.090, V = 0.029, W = 2.09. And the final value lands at 0.123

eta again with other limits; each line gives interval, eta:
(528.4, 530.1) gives 0.58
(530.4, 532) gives 0.71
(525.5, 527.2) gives 0.87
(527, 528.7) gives 0.64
